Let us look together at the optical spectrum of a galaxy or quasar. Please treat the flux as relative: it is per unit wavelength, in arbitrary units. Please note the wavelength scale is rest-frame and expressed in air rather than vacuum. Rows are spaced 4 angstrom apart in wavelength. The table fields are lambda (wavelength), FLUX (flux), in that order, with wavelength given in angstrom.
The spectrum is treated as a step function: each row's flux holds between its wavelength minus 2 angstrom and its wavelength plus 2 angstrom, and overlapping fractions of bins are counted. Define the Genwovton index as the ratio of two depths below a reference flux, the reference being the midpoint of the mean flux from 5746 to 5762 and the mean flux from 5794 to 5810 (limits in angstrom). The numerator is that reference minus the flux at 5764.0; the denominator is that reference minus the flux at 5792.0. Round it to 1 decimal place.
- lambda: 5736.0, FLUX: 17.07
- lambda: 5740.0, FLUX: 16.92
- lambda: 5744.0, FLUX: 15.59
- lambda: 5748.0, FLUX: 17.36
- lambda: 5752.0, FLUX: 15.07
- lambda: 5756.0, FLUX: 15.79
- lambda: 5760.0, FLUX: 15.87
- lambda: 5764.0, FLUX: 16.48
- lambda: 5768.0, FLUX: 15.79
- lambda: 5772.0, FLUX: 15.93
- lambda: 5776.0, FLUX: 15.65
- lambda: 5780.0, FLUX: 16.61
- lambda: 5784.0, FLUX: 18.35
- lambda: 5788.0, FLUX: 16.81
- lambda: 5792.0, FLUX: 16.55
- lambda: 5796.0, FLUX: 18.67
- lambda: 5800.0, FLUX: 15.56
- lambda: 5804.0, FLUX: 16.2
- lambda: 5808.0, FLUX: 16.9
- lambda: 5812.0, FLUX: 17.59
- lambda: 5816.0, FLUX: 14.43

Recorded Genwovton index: 0.4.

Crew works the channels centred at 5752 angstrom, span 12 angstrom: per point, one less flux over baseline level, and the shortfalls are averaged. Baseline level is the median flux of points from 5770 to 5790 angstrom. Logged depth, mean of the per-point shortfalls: 0.032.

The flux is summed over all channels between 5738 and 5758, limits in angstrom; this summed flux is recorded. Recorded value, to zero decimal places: 81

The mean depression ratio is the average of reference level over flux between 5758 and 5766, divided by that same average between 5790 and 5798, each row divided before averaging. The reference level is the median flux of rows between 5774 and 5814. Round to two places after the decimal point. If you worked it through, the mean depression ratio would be 1.09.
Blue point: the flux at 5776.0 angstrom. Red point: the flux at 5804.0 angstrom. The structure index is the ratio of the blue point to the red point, 0.97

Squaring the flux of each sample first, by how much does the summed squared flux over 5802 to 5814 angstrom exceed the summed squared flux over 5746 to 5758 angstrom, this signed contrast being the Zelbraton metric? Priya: 80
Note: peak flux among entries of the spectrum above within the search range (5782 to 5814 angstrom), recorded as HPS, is 18.67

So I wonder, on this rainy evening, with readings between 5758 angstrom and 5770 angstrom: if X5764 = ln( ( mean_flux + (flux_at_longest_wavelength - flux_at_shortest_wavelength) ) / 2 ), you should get 2.08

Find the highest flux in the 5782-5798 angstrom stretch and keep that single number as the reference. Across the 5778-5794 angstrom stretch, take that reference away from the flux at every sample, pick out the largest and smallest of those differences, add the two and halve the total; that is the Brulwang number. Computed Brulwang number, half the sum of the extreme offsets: -1.22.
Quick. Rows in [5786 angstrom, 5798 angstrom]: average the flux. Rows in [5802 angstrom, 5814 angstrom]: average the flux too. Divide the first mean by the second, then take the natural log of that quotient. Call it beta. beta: 0.03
